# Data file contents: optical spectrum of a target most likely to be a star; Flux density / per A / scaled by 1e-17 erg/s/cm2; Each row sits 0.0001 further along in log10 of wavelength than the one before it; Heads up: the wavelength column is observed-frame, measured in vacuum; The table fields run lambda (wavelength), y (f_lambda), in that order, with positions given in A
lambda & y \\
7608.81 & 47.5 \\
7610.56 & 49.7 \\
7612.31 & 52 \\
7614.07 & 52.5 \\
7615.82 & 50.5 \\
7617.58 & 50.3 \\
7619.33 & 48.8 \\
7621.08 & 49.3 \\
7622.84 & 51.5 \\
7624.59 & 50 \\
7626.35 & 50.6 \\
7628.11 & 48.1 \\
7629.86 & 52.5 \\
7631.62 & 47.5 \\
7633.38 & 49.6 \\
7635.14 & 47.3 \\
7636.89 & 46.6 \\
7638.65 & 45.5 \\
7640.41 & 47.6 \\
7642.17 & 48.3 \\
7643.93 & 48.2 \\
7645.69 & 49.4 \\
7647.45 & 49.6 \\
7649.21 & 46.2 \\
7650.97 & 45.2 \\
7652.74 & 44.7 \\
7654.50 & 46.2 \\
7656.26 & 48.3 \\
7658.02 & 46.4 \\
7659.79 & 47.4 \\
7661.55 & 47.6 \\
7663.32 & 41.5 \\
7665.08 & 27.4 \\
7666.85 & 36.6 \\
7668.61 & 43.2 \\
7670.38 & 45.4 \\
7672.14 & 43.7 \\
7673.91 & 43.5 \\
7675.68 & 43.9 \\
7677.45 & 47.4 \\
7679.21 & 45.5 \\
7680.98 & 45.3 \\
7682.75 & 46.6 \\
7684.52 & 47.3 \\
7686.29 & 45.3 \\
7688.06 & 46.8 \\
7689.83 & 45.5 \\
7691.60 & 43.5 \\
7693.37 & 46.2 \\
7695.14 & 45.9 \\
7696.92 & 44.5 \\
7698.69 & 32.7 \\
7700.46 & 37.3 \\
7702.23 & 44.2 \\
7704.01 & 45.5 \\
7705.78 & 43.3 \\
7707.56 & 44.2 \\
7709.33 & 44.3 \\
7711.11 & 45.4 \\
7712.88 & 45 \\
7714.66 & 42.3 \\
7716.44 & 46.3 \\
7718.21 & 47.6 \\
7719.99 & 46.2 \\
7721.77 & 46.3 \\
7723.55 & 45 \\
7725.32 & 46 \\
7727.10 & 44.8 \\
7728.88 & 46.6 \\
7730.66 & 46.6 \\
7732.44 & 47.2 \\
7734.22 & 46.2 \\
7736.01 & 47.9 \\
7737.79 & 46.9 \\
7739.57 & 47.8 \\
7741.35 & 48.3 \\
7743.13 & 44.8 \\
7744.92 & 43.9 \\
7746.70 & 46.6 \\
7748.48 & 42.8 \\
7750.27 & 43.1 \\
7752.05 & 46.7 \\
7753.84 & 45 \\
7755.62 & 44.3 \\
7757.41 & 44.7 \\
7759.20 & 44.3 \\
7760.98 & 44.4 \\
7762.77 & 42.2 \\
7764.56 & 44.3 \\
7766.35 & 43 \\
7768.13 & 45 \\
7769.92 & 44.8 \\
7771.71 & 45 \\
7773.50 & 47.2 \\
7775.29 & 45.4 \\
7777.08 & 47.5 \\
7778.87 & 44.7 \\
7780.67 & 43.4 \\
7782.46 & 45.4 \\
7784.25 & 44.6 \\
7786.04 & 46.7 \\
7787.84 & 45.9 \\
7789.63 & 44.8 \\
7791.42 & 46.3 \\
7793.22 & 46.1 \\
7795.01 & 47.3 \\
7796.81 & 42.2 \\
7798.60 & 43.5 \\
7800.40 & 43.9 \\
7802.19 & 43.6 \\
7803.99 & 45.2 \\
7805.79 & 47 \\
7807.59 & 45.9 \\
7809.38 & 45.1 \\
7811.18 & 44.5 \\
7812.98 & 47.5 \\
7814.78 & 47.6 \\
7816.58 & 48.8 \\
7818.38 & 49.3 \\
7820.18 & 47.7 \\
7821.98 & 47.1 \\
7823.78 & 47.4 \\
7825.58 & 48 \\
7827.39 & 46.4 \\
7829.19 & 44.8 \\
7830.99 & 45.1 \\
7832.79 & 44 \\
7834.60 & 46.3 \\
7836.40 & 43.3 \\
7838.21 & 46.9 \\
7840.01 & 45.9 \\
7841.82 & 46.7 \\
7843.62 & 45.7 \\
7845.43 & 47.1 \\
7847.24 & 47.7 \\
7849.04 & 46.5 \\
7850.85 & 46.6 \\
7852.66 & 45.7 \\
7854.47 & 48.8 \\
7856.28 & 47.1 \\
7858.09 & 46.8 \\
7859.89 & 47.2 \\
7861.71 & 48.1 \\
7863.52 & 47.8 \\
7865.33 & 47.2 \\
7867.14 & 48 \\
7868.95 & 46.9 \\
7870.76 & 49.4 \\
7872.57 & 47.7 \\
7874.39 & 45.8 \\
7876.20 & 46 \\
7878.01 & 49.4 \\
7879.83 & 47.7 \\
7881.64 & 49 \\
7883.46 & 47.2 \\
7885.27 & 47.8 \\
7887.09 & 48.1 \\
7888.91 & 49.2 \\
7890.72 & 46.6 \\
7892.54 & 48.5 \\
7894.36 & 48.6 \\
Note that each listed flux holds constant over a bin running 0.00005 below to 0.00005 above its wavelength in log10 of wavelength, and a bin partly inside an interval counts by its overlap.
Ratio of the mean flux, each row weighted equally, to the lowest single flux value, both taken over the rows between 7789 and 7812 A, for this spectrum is 1.07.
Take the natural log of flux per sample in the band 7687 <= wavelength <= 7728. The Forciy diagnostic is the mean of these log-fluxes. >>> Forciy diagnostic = 3.79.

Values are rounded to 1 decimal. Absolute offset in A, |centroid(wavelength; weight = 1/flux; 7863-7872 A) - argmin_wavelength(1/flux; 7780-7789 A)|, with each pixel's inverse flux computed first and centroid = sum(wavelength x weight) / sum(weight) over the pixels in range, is 81.1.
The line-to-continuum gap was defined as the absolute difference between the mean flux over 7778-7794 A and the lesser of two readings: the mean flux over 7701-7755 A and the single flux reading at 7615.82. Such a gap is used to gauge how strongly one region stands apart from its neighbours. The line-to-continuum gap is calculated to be 0.2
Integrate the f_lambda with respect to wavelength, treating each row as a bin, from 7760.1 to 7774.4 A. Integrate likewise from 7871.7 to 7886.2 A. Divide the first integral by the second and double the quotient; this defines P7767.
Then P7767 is 1.84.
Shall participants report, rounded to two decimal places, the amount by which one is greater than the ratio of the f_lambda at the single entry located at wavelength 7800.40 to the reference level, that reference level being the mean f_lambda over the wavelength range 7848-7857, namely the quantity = 0.06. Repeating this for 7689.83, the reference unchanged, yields 0.03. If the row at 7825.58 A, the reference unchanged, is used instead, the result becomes -0.02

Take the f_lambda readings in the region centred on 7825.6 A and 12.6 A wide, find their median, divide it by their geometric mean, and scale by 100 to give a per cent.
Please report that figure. 101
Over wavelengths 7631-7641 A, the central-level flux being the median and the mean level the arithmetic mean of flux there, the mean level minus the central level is -0.1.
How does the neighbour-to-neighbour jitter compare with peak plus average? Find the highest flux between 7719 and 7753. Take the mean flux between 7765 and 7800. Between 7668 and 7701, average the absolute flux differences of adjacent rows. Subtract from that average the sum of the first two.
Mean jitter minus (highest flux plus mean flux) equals -91.3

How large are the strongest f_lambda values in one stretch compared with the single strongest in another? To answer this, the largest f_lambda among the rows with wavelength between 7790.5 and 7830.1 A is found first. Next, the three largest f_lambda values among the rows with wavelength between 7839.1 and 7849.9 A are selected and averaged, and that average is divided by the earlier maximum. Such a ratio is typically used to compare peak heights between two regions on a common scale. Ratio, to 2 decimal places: 0.96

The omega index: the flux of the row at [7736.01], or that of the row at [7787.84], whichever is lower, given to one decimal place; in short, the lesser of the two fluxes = 45.9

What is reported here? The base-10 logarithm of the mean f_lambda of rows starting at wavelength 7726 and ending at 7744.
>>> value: 1.669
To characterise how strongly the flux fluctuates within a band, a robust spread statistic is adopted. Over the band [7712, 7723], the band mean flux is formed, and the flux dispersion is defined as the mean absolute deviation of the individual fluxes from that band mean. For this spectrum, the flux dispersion 1.3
